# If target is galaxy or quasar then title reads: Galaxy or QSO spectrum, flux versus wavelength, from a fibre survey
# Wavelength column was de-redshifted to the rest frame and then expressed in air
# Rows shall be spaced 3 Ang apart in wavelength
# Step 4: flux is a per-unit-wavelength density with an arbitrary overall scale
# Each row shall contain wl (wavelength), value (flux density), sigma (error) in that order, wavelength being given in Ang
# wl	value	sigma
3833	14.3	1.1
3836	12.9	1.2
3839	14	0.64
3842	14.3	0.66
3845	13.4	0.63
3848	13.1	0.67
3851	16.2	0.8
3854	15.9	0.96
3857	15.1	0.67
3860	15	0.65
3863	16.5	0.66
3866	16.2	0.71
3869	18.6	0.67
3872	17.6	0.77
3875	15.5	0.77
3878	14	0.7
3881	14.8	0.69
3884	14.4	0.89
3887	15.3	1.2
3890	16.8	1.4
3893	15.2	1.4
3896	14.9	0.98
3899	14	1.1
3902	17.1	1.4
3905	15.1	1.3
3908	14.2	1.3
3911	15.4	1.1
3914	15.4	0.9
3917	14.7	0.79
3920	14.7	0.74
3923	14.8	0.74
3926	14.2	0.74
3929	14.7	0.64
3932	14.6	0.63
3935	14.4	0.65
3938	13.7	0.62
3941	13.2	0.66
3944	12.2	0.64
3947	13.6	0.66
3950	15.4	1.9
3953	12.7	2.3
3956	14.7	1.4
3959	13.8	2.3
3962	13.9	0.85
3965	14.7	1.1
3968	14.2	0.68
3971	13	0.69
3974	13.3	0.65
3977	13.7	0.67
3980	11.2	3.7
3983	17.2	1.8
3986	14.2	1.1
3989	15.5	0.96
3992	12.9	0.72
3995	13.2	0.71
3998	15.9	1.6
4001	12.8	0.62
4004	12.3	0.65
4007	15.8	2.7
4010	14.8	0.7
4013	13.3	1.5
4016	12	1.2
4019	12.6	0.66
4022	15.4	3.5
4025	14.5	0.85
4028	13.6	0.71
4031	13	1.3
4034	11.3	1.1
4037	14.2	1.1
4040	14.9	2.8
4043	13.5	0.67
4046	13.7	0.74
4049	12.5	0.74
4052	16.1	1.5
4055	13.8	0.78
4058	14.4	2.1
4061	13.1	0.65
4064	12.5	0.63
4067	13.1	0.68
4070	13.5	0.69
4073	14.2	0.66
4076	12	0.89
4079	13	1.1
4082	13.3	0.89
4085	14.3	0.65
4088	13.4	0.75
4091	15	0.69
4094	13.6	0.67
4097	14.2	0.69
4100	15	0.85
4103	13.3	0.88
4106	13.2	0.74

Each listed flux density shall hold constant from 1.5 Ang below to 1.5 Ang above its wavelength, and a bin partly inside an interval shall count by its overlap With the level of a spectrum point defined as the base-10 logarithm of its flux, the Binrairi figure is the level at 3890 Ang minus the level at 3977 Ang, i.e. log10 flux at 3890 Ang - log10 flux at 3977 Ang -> 0.09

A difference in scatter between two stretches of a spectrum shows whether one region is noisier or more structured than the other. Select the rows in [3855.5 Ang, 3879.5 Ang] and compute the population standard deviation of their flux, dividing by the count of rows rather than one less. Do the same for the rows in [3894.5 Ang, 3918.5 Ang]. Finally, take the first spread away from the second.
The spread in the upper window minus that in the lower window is -0.50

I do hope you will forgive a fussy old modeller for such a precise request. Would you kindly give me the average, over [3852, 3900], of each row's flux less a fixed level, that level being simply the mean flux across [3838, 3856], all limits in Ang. 1.1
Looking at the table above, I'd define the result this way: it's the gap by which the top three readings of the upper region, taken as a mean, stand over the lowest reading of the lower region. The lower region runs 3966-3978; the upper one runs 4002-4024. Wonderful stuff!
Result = 2.3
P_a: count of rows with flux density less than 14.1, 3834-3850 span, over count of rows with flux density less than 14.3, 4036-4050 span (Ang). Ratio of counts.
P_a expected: 1.0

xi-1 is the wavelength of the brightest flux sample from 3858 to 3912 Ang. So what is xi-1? 3869 Ang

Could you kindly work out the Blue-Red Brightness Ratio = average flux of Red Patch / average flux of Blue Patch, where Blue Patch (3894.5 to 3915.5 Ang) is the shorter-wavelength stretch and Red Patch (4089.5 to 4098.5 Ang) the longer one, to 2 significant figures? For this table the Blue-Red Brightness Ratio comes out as 0.94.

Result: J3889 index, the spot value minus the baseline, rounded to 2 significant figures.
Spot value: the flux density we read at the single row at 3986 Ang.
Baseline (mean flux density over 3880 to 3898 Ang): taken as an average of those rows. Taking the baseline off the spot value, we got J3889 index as -1.0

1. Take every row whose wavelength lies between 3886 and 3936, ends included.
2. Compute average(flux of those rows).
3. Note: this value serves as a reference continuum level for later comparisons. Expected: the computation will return 15.0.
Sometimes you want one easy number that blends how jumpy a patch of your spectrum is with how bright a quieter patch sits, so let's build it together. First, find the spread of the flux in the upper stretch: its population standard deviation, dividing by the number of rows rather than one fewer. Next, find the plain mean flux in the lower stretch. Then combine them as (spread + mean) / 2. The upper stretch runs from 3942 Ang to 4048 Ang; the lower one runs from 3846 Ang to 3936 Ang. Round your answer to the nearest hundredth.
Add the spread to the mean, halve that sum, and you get 8.30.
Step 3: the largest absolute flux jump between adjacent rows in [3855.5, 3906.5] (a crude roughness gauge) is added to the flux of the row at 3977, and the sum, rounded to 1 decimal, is 16.8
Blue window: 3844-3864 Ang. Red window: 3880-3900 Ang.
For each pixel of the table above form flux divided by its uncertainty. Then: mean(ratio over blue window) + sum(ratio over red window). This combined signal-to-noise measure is 122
